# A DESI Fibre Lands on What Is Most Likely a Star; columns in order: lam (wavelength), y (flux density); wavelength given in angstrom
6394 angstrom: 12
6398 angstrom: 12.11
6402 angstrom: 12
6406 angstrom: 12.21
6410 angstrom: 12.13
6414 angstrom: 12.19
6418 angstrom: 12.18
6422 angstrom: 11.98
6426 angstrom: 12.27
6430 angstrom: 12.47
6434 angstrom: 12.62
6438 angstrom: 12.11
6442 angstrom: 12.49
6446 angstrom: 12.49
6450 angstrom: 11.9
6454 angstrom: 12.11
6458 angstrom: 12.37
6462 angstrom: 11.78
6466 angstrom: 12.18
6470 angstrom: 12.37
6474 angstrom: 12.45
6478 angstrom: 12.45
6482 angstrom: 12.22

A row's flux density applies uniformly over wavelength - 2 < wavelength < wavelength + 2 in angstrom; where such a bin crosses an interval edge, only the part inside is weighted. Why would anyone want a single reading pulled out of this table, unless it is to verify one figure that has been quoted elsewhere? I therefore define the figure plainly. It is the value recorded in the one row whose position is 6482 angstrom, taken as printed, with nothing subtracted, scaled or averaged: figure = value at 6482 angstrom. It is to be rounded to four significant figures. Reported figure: 12.22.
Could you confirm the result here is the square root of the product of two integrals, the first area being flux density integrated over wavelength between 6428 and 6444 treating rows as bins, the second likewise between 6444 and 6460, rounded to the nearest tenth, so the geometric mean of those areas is 197.1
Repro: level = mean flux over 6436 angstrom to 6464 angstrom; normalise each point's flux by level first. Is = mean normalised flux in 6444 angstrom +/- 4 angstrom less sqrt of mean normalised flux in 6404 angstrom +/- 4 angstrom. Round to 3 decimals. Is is 0.029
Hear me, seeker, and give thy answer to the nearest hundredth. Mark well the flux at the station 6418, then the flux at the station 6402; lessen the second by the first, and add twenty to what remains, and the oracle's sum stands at 19.82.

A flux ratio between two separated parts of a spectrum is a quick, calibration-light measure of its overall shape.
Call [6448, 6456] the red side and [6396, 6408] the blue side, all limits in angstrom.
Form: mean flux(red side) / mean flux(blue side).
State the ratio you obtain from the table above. 0.99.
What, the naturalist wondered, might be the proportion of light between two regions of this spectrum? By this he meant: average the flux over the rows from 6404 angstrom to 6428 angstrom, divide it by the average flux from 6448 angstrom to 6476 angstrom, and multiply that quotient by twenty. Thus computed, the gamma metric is 20.0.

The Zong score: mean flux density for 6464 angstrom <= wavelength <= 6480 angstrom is 12.4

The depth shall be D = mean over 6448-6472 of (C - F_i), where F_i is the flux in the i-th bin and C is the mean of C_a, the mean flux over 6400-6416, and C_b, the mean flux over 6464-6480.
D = 0.13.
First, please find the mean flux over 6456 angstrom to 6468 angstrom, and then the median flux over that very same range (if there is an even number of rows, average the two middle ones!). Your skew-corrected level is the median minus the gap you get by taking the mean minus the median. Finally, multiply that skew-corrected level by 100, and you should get 1225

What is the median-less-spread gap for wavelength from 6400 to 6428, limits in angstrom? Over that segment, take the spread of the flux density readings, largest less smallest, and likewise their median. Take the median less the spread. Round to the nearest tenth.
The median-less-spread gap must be 11.9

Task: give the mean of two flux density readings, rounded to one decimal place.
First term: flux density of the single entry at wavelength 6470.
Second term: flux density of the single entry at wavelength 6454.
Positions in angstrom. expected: 12.2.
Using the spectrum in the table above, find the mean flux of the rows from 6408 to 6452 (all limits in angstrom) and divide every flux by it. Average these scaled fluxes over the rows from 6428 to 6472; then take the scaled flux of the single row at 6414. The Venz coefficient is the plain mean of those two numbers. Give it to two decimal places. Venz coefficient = 1.00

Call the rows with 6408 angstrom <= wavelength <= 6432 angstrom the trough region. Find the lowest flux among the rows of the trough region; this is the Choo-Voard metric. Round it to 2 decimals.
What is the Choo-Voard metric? 11.98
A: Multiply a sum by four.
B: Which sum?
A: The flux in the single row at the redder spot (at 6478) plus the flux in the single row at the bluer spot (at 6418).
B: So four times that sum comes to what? 98.5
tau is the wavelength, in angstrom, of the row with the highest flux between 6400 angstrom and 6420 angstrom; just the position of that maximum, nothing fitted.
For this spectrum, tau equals 6406 angstrom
